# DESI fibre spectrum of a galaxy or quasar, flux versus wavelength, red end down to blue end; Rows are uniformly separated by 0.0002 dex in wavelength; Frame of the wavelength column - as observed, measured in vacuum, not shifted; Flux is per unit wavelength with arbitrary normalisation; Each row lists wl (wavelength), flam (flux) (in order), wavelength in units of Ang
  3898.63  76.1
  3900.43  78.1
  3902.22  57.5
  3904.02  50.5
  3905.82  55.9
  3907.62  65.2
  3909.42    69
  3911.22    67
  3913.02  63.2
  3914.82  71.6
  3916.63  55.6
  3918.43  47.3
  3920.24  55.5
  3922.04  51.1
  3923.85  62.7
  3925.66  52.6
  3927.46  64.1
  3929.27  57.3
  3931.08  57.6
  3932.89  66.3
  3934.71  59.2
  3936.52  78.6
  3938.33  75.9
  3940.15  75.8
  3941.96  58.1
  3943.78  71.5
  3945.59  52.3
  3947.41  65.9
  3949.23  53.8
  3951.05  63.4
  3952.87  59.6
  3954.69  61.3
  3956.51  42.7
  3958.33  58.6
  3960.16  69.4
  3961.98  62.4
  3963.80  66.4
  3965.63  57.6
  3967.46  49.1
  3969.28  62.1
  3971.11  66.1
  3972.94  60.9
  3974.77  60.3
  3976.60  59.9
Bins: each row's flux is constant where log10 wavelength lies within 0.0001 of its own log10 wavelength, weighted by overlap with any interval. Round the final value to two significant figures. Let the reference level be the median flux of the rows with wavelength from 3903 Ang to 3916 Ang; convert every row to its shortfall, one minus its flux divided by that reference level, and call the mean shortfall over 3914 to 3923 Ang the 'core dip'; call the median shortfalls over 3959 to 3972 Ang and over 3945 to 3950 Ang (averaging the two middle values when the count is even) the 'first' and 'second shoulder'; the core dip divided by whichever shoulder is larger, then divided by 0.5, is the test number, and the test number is 1.6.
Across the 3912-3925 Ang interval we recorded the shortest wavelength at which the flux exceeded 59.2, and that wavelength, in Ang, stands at 3913.02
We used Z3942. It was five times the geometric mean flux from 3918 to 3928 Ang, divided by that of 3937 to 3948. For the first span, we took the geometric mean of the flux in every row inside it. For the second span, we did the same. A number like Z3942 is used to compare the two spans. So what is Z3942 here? 4.2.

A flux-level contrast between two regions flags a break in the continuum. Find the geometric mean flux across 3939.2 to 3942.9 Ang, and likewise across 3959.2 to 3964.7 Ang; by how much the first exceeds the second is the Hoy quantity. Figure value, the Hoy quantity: 0.4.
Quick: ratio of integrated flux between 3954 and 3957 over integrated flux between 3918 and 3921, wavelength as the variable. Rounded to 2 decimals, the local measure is 1.02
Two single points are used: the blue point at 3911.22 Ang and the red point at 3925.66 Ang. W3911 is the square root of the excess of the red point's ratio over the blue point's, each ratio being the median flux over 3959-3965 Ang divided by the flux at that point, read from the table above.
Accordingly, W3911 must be 0.52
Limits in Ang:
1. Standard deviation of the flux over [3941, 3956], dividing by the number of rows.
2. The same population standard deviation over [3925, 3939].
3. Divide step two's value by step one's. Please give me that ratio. 1.5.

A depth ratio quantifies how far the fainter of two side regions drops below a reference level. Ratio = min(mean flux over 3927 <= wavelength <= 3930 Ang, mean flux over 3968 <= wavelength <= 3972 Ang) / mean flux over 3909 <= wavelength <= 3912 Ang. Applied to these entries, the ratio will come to 0.89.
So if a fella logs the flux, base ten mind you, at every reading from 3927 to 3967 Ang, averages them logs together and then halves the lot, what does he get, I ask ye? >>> 0.896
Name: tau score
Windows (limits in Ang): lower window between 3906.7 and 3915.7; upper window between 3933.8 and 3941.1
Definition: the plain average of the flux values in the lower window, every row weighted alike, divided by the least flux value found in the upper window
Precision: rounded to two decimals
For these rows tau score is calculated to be 1.14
